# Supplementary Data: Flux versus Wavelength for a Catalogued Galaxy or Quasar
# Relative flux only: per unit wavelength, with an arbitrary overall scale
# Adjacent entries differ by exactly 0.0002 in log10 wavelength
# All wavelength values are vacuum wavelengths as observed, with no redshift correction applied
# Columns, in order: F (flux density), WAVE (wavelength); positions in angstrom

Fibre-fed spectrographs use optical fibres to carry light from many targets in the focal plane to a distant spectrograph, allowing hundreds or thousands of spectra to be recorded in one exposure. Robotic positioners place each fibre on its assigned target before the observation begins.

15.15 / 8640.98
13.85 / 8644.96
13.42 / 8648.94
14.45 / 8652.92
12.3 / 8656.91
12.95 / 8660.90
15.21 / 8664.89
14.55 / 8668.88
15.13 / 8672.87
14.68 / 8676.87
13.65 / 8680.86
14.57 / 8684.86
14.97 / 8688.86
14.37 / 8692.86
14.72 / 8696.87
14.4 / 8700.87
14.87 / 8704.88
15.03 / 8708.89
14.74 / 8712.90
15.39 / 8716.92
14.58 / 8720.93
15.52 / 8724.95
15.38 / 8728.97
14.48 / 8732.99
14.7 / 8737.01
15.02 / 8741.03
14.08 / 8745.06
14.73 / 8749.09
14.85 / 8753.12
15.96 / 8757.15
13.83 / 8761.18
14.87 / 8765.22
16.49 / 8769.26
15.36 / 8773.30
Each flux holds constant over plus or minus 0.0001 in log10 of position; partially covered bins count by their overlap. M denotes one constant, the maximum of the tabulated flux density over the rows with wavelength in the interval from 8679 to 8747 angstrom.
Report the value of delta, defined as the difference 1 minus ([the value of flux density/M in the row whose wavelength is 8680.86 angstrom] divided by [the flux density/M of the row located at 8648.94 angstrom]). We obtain -0.017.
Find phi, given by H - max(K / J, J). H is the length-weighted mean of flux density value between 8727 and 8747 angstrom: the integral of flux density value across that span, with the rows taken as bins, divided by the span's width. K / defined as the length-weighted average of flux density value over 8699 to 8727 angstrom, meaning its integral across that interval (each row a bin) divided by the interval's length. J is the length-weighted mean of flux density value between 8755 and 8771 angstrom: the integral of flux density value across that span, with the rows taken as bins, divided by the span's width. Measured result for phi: -0.5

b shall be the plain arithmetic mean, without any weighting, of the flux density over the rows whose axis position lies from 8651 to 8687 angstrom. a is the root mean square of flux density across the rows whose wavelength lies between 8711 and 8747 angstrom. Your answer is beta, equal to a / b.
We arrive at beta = 1.05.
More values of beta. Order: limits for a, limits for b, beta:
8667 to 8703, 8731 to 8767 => 0.99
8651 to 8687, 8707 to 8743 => 0.95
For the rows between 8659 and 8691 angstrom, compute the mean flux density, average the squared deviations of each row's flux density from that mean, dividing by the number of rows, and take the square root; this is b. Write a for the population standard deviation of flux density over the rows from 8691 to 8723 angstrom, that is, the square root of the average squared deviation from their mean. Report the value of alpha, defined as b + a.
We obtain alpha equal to 1.0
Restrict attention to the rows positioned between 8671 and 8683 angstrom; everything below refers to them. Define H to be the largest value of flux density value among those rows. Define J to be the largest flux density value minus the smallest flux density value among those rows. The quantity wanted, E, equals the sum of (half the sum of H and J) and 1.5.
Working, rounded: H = 15.13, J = 1.5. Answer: 9.8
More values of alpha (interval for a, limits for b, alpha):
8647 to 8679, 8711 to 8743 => 1.4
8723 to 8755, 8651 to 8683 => 1.4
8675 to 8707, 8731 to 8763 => 1.0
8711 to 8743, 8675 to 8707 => 0.8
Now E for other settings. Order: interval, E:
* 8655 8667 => 10.6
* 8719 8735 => 9.8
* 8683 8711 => 9.3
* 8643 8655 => 9.2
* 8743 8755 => 9.3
